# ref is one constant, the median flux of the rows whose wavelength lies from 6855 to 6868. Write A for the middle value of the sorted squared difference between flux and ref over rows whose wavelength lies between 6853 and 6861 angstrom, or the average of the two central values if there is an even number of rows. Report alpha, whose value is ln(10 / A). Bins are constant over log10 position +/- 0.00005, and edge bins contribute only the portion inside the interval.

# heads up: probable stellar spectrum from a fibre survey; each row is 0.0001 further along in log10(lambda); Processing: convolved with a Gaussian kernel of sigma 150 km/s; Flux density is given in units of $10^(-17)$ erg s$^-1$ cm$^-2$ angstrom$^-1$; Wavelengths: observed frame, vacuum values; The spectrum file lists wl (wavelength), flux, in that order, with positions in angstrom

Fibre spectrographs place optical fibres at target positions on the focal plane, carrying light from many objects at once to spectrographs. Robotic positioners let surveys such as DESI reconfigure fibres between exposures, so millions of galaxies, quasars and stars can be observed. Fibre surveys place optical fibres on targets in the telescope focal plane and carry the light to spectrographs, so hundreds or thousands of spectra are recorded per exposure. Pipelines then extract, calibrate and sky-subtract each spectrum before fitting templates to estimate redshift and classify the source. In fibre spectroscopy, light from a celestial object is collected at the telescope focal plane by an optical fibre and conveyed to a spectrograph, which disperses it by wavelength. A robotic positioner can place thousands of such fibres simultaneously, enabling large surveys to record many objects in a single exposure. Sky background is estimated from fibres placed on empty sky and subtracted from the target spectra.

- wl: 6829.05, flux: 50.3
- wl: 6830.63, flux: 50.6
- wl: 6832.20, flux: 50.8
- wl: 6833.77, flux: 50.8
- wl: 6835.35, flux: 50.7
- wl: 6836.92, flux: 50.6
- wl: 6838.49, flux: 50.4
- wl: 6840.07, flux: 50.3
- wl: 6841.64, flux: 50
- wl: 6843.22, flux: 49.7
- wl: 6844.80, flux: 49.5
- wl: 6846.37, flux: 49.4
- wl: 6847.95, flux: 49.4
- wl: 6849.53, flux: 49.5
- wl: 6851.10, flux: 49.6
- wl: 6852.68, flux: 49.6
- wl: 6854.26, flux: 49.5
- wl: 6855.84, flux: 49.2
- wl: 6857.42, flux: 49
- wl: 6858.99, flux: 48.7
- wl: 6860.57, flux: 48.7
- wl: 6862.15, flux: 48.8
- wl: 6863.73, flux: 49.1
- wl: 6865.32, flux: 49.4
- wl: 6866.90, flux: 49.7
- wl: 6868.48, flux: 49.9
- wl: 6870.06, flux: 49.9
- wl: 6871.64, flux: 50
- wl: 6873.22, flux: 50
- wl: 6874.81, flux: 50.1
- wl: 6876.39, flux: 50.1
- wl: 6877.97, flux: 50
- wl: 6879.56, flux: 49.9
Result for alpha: 4.4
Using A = 0.12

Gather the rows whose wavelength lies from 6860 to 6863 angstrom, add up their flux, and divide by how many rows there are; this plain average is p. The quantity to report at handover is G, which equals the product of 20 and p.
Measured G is 975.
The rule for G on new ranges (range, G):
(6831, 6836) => 1015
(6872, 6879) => 1001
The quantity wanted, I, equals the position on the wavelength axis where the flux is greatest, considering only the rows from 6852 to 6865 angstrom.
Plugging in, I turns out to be 6852.68 angstrom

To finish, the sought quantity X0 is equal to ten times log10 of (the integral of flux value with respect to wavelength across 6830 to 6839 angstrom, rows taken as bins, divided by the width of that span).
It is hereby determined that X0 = 17.1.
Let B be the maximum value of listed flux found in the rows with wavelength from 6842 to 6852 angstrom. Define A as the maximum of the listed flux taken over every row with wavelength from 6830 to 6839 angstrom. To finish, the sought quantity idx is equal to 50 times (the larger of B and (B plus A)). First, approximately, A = 50.8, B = 49.7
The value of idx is 5025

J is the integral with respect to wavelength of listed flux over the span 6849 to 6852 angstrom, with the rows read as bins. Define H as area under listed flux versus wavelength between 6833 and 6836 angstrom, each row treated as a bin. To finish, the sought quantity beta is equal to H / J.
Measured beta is 1.02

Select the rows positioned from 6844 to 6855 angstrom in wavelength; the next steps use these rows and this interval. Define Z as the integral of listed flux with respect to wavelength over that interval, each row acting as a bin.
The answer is 544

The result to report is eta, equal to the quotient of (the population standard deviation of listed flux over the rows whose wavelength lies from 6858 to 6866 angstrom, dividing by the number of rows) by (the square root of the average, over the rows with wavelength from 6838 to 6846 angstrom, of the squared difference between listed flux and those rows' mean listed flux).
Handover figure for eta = 0.80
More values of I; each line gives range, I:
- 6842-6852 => 6843.22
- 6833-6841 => 6833.77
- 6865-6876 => 6874.81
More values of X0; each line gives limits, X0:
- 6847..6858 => 16.9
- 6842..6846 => 17.0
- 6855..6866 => 16.9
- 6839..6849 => 17.0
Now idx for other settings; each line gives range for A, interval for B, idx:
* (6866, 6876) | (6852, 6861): 4985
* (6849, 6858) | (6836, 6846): 5010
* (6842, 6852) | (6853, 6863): 4960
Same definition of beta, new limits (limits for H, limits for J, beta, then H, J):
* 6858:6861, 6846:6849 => 0.99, 146.6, 148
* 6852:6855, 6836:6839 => 0.98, 148.6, 152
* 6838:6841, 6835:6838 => 0.99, 151.0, 152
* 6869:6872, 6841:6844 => 1.00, 150.0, 149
